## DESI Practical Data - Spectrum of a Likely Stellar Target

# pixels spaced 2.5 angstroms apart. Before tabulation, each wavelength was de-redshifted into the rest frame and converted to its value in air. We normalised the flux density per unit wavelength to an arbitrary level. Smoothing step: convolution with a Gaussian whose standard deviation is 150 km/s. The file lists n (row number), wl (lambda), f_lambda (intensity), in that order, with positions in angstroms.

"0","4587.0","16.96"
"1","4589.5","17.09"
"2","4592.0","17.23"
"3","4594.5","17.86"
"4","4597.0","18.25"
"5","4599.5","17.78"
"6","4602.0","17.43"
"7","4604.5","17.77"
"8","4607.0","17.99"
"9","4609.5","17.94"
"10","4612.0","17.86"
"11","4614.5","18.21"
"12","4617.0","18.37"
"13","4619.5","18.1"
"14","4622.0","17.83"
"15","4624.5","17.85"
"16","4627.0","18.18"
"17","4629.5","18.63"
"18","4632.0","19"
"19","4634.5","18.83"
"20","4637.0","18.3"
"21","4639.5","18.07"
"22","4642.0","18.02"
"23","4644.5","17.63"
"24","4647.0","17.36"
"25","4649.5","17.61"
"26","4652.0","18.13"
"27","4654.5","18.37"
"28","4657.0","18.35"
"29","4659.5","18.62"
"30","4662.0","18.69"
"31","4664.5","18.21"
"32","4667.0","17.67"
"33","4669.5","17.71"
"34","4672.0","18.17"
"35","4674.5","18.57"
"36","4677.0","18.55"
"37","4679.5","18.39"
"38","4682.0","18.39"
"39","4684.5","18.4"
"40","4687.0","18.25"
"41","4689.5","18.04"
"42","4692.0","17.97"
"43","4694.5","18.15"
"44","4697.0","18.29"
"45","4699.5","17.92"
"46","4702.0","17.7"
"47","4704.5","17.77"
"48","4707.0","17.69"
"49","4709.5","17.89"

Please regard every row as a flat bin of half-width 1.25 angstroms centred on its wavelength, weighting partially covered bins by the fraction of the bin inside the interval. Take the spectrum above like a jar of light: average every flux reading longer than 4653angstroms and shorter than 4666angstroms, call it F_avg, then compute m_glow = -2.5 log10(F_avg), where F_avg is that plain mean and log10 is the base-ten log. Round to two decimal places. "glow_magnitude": -3.16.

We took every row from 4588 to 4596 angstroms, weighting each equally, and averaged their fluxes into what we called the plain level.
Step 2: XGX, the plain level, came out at 17.4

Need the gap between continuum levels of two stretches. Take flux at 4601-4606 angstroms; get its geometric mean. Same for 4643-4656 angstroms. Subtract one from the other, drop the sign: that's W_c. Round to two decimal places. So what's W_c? 0.22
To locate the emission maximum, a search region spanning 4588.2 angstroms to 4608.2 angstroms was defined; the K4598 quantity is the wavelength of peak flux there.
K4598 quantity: 4597.0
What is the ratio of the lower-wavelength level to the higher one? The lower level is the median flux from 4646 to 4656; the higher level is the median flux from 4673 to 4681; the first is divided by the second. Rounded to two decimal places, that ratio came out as 0.96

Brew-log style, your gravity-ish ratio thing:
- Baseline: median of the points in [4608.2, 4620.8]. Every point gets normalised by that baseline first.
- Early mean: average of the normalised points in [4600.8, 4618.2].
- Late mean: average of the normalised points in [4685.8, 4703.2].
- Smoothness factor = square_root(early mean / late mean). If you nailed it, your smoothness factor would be 1.00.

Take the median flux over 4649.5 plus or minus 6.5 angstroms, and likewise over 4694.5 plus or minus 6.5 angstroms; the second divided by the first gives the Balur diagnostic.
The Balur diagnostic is 1.023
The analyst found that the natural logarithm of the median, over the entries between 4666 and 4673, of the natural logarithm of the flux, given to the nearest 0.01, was 1.06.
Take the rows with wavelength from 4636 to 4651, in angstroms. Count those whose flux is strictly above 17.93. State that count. 3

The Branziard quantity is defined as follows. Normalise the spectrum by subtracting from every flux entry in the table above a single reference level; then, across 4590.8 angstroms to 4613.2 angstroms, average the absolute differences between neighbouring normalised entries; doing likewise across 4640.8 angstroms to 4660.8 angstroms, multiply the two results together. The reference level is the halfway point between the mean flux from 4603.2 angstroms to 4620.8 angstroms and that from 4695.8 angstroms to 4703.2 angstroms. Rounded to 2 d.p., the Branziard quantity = 0.09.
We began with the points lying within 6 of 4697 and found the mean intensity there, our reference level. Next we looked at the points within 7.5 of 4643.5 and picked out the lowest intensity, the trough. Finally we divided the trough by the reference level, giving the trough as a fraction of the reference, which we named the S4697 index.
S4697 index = 0.96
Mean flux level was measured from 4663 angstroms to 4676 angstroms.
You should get 18.1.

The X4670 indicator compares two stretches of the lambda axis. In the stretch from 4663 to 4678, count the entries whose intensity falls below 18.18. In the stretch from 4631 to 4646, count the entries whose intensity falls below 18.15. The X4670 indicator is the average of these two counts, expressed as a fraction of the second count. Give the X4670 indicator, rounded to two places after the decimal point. 1.00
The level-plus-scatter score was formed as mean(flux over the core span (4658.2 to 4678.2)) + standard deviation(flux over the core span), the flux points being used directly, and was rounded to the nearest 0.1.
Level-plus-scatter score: 18.7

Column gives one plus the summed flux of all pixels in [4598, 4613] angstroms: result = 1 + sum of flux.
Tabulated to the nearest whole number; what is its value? 108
